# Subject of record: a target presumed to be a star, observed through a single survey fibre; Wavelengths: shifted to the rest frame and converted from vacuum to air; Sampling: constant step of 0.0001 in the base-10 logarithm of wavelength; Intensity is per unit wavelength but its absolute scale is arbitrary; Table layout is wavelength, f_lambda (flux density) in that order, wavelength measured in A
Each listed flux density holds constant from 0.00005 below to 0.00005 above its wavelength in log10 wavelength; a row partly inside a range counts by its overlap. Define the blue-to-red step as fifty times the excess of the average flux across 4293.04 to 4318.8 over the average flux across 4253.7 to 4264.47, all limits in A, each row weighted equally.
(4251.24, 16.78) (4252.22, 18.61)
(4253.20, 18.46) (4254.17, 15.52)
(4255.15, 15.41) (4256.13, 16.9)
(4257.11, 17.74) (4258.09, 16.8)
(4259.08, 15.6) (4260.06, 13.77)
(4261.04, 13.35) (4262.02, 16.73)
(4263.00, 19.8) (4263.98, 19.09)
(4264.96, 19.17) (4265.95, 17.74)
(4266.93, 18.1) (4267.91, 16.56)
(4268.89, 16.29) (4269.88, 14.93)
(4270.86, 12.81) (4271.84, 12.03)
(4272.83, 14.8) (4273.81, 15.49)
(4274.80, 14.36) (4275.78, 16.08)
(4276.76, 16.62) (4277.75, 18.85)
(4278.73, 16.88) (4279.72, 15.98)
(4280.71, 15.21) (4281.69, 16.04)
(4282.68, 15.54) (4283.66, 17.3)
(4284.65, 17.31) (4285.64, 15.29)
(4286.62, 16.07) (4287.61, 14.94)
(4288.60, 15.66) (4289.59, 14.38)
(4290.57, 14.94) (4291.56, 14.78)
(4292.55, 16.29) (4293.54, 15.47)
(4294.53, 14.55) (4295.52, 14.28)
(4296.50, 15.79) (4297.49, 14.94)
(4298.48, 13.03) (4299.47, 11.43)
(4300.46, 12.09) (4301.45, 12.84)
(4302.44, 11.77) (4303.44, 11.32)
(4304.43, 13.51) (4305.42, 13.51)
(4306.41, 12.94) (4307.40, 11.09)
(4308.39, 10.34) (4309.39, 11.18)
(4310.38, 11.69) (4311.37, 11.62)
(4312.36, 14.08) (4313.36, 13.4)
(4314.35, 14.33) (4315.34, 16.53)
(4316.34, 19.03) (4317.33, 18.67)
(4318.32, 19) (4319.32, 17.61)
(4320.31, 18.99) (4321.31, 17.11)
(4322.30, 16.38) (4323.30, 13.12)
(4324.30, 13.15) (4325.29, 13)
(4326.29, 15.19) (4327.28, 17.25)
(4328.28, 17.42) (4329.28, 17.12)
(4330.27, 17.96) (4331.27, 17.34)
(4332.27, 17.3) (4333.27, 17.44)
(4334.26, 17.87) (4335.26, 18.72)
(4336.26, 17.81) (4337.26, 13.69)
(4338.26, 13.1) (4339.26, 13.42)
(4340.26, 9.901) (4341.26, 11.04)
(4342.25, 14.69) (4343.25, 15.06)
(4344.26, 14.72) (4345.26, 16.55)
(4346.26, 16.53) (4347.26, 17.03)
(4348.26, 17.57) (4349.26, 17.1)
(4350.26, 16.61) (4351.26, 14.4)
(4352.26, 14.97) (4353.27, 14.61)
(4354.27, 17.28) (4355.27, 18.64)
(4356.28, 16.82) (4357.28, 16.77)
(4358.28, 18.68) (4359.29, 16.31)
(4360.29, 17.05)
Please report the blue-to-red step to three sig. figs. -132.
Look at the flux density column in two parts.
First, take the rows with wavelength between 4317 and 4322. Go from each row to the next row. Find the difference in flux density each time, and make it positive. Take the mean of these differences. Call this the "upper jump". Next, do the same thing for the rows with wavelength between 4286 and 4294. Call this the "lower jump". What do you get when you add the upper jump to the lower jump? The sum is 2.1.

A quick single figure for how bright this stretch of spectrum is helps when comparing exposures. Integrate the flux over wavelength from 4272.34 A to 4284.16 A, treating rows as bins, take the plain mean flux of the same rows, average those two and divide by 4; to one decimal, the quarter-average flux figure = 25.8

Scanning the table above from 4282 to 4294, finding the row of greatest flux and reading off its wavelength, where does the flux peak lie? 4284.65 A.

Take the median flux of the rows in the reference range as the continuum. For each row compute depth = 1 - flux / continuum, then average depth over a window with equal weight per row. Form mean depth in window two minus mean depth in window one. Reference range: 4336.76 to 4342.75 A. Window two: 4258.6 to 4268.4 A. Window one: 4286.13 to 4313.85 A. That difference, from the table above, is -0.26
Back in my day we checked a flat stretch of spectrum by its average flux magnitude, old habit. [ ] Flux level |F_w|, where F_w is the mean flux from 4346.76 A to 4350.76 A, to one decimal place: 17.1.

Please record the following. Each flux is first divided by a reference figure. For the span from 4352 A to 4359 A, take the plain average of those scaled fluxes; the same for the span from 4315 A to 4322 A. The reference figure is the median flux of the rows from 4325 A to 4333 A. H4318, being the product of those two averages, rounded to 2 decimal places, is 1.02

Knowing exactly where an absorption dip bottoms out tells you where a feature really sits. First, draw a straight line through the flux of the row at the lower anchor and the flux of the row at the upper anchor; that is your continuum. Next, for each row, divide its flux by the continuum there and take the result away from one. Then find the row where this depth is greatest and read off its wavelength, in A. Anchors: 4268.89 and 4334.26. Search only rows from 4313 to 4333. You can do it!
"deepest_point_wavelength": 4325.29 A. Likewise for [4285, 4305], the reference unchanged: 4303.44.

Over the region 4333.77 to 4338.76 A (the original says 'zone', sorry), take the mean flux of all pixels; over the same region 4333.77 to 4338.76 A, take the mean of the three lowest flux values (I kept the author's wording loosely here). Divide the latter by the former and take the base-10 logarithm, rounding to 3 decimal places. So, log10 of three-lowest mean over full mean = -0.038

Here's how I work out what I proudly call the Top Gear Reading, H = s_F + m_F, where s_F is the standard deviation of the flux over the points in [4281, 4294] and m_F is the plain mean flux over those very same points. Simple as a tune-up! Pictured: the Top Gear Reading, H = 16.6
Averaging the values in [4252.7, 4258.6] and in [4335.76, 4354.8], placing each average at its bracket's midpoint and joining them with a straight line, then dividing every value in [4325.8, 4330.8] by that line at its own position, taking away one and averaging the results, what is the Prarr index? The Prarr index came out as 0.10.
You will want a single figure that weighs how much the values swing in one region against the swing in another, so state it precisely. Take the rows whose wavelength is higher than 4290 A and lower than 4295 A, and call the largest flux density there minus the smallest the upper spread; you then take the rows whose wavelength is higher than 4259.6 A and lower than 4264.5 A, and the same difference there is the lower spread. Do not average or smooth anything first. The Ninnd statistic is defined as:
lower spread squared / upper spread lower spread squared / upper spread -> 24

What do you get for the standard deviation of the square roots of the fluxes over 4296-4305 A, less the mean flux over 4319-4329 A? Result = -15.7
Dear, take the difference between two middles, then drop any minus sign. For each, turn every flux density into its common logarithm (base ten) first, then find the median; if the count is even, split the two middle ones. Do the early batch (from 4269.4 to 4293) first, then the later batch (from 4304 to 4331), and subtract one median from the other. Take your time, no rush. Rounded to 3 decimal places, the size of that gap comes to 0.035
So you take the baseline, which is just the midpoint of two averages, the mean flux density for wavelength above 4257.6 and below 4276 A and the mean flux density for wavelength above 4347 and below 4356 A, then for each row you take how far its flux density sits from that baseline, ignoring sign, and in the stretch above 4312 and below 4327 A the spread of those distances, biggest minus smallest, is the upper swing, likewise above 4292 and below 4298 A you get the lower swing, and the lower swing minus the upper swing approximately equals -1.2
